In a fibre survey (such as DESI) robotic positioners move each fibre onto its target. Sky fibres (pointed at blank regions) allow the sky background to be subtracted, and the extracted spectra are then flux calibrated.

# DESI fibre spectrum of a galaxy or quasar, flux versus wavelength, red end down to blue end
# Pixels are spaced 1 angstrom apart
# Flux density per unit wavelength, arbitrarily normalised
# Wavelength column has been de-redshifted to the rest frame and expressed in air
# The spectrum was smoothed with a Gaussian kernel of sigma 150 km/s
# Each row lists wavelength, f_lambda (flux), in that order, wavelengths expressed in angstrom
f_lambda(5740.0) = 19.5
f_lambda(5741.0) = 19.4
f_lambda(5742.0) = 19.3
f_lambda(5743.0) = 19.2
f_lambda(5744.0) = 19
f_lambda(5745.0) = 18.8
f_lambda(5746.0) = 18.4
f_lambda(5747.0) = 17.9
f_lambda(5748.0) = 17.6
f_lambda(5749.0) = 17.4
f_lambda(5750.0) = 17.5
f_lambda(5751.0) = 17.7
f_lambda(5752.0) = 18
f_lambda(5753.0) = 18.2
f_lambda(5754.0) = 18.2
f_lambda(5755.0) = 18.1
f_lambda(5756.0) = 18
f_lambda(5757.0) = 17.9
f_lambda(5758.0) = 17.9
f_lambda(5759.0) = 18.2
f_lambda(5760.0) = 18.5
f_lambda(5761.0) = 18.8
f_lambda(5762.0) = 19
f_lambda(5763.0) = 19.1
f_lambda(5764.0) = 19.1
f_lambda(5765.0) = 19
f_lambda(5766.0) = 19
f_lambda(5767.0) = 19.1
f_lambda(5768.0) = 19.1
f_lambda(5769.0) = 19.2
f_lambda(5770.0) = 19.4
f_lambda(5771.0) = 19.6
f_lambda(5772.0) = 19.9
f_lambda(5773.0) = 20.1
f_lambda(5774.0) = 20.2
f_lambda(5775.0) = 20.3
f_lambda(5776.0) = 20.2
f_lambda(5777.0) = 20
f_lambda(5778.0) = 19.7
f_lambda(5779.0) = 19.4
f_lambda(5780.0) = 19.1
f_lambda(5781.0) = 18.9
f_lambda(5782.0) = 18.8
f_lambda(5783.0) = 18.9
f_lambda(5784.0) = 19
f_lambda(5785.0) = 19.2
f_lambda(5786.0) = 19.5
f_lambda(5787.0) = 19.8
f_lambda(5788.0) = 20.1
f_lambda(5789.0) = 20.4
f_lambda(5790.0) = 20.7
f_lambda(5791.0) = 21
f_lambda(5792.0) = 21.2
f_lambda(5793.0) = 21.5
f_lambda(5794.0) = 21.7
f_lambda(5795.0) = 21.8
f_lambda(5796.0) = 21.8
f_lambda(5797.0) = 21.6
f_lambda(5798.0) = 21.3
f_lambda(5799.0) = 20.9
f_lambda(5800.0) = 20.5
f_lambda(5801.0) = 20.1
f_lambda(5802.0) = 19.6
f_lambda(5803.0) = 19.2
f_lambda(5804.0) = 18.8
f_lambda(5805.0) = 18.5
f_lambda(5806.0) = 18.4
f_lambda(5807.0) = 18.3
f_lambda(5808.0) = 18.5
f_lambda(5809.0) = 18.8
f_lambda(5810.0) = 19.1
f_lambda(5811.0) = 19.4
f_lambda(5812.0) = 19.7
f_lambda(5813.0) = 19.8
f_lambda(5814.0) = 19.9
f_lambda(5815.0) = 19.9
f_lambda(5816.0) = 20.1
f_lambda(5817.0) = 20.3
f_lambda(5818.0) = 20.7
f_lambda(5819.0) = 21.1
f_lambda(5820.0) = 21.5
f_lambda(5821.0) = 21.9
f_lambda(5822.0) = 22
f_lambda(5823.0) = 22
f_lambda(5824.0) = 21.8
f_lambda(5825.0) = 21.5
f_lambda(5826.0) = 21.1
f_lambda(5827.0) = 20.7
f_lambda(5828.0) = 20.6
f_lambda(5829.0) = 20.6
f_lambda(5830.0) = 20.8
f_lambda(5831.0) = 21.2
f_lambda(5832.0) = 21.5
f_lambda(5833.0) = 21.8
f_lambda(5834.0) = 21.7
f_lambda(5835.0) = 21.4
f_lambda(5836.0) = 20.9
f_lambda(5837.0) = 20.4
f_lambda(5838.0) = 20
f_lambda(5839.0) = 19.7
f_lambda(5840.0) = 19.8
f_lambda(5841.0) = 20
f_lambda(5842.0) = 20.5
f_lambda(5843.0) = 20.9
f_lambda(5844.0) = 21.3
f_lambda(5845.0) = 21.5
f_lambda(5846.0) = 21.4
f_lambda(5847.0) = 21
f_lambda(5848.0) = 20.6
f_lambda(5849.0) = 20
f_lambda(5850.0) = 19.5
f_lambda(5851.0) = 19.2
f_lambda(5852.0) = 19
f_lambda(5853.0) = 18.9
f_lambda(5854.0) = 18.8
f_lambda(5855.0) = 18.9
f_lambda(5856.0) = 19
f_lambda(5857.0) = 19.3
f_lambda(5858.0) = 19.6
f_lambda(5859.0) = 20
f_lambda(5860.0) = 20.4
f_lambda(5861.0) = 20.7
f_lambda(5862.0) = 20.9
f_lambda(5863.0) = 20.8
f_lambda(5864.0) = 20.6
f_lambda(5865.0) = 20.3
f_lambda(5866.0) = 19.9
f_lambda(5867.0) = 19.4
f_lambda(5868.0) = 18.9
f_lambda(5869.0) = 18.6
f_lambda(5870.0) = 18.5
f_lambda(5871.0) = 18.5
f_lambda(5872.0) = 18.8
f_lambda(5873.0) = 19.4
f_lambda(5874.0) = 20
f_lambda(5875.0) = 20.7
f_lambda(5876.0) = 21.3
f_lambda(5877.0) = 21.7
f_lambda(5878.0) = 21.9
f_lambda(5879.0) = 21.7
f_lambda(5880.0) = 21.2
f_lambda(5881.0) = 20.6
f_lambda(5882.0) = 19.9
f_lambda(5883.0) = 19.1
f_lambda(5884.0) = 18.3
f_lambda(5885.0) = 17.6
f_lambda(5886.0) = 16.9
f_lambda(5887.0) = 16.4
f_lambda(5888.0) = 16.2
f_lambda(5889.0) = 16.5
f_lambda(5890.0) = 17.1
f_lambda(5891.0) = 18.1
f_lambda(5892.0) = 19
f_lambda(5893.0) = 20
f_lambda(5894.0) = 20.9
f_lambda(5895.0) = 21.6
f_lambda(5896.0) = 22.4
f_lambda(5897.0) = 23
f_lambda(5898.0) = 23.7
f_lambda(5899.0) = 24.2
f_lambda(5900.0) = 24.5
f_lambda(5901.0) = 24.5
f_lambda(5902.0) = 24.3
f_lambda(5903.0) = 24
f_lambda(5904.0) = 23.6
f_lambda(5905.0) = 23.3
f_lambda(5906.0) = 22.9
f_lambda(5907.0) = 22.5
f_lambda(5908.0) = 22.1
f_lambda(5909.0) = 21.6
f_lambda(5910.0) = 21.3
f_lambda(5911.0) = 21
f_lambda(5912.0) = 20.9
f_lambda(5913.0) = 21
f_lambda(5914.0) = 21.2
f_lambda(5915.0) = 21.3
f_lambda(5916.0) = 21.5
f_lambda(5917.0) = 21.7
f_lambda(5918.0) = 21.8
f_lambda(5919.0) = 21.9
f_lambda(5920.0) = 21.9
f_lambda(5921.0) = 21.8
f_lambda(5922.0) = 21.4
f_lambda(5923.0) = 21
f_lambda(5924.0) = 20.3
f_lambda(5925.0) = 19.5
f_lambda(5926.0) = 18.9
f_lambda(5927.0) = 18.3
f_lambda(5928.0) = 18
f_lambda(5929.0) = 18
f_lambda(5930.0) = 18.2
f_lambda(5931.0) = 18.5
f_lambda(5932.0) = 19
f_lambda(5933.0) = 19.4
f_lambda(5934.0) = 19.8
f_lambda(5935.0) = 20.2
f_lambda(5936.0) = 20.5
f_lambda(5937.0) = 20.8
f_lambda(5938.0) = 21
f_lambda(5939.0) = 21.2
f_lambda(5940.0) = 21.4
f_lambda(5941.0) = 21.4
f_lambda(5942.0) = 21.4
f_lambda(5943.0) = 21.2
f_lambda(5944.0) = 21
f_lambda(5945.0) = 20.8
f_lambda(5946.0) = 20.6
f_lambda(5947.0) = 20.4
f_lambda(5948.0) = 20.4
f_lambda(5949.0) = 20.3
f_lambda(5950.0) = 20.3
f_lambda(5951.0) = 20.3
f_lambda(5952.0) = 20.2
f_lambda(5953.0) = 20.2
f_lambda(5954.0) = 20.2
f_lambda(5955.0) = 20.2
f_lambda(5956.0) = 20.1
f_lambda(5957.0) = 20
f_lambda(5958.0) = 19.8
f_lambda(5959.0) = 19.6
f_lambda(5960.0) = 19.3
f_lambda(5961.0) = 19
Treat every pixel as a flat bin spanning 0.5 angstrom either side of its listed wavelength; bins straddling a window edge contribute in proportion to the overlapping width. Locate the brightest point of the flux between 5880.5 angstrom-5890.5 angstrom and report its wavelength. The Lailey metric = 5881.0 angstrom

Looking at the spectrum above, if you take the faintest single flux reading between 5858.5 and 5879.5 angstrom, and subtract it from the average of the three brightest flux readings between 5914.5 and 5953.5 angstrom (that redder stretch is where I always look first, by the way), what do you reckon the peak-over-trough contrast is 3.37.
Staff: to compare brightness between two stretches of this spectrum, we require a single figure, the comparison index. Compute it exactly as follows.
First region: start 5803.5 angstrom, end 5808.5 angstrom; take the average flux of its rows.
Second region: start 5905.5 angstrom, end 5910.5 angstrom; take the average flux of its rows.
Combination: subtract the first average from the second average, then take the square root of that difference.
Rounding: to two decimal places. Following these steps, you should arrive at 1.89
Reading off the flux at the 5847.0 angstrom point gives 21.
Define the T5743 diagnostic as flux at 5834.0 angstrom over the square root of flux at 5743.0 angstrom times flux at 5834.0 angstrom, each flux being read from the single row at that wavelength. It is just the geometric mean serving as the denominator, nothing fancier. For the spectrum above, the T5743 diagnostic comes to 1.06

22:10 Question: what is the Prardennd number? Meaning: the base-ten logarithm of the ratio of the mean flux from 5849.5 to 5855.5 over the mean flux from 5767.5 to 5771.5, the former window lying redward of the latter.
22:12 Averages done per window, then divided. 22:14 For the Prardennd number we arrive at -0.006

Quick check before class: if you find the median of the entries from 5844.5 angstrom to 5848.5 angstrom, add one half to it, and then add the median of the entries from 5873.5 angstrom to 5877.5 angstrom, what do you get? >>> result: 42.7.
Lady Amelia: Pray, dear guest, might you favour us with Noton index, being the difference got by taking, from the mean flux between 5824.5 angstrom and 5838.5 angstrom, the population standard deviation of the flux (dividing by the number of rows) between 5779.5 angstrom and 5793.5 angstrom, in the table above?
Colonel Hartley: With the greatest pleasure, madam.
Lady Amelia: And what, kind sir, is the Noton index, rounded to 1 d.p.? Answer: 20.1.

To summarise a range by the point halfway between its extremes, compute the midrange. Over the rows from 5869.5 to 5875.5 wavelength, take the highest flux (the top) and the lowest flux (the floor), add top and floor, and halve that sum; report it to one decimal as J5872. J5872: 19.6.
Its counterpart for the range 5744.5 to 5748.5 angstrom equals 18.2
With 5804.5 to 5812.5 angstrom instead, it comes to 19.0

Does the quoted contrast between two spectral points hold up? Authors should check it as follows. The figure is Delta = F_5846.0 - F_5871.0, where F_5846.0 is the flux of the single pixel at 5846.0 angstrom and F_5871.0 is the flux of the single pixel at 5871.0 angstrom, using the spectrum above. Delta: 2.9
